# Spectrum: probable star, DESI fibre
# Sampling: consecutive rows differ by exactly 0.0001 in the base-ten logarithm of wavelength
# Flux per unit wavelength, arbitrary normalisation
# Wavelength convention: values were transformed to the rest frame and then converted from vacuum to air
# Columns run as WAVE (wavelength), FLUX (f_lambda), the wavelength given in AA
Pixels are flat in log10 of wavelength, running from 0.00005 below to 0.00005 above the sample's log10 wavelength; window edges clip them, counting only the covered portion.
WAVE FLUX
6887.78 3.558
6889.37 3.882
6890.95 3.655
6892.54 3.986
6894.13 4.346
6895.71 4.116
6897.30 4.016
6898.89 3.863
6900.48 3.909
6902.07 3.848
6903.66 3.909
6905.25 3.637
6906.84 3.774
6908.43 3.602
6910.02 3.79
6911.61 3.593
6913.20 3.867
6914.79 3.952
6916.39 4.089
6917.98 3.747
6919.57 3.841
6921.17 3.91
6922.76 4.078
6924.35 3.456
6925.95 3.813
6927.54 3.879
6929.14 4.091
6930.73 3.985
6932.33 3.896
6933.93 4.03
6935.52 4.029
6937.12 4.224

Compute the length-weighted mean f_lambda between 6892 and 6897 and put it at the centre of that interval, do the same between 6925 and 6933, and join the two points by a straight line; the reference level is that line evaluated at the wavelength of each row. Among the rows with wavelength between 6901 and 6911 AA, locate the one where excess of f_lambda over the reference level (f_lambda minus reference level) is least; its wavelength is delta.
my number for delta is 6908.43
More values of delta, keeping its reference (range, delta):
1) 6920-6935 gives 6924.35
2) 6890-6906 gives 6890.95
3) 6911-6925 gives 6924.35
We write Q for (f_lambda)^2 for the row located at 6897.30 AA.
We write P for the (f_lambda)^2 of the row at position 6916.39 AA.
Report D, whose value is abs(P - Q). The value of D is 0.59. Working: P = 16.7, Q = 16.1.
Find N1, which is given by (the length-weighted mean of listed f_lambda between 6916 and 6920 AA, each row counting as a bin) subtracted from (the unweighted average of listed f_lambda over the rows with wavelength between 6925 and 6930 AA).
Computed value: 0.04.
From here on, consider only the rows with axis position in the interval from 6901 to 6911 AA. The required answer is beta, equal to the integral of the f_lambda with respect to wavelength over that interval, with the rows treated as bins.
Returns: 37.6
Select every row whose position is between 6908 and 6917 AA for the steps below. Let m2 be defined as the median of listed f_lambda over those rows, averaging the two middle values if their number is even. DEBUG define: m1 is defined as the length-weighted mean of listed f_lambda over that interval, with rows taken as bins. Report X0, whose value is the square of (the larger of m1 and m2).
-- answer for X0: 14.7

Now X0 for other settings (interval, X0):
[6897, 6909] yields 14.9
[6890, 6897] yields 16.4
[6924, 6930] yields 14.8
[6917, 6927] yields 14.6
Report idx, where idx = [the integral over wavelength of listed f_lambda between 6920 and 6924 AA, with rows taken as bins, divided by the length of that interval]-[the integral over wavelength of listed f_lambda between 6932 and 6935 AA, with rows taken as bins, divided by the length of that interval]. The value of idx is -0.06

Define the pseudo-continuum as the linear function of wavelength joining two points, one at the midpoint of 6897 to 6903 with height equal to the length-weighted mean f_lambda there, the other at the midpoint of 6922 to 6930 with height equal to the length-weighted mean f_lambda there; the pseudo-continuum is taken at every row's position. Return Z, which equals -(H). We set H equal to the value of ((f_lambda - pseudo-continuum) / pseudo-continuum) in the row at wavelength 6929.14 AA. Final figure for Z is -0.059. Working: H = 0.06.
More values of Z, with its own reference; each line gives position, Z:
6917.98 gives 0.033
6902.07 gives 0.012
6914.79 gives -0.019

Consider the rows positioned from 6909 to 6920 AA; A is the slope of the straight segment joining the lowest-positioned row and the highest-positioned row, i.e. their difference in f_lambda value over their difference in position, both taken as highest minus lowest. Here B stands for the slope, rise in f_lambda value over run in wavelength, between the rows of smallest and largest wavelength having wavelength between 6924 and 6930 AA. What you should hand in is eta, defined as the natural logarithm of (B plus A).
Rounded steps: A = 0.01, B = 0.13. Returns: -2.0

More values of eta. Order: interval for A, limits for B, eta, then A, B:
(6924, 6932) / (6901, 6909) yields -3.1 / 0.08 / -0.04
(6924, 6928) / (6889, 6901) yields -2.0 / 0.13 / 0.00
